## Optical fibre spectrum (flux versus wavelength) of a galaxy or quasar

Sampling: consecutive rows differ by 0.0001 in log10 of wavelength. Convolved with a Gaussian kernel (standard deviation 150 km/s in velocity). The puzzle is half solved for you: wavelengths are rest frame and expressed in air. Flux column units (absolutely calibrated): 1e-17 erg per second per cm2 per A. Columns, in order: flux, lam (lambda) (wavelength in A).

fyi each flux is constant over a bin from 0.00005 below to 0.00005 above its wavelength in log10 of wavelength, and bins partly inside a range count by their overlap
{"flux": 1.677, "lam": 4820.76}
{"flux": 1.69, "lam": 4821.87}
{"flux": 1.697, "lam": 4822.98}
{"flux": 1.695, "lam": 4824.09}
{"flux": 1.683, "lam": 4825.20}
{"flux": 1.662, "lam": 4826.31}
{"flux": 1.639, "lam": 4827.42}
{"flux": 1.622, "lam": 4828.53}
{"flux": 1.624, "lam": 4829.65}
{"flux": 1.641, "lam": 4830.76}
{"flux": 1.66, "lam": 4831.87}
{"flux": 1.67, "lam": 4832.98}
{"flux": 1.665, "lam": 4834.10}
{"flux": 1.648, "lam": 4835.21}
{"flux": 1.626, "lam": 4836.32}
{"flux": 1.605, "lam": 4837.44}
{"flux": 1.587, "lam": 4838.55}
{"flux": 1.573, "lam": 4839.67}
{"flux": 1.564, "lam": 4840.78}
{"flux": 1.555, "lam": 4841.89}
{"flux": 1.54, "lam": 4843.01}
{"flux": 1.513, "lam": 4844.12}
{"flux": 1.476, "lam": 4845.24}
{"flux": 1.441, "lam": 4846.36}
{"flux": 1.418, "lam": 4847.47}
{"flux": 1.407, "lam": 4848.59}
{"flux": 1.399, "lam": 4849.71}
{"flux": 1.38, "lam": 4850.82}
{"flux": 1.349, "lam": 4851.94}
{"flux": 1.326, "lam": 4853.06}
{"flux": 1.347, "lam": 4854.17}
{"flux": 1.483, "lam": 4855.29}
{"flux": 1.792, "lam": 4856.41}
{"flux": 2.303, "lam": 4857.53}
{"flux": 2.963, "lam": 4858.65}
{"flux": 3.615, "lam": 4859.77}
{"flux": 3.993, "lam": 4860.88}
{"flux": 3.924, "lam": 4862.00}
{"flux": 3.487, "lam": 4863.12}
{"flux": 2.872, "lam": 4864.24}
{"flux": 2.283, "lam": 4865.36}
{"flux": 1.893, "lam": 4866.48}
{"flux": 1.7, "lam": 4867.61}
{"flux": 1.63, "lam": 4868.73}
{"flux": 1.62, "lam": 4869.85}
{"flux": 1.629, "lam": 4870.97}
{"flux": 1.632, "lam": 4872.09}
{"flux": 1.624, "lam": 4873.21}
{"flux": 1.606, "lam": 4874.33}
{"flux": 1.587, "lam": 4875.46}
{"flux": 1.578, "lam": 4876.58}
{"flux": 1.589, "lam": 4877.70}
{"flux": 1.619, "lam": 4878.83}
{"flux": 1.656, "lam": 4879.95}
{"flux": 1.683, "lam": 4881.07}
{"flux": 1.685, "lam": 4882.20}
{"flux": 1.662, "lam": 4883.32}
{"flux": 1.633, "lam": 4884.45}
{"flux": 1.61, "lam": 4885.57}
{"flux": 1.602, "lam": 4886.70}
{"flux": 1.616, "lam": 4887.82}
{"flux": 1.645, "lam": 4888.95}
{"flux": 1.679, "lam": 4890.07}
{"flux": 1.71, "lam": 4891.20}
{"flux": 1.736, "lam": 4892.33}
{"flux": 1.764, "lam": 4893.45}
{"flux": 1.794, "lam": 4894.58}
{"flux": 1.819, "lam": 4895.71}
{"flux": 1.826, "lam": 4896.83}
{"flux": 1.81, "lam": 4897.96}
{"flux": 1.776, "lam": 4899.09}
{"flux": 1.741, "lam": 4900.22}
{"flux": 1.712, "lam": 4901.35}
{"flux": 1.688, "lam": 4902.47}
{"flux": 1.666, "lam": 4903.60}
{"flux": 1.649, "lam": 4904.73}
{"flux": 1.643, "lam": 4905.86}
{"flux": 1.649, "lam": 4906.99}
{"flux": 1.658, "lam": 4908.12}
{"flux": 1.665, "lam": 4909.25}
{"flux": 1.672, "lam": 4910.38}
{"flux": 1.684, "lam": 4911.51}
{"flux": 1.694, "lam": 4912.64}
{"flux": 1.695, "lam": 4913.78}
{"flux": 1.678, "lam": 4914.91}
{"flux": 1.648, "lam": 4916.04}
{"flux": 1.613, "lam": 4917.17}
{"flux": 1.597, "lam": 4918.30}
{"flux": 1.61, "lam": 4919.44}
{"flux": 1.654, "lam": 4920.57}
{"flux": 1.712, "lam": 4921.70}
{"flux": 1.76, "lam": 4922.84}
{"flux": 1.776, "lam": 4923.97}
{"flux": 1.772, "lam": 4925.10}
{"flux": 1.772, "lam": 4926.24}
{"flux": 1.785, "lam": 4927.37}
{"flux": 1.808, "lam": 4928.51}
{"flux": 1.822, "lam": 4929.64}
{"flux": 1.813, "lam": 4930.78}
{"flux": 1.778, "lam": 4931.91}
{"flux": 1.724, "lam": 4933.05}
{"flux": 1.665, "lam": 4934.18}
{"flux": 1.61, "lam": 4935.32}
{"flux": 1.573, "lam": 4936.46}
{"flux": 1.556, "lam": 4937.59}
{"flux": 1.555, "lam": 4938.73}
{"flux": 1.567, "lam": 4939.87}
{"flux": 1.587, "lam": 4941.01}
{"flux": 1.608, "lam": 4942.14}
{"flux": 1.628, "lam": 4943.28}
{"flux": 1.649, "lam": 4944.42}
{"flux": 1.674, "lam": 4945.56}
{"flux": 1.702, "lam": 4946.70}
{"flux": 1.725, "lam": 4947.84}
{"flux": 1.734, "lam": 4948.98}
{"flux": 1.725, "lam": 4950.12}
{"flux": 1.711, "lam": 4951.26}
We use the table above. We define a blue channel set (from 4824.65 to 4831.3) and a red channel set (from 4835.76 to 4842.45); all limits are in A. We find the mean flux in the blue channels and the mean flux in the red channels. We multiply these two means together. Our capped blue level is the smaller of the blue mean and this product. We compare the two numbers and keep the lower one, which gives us 1.645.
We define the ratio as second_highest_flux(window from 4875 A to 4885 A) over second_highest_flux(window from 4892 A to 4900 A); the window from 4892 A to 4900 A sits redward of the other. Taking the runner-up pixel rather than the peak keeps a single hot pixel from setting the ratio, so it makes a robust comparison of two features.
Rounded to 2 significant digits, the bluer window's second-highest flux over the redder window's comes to 0.93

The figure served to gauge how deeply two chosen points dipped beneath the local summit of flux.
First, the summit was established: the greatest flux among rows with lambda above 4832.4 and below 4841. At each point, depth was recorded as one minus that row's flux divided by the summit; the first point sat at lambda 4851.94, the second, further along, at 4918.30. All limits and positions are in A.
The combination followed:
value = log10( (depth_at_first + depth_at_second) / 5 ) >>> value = -1.3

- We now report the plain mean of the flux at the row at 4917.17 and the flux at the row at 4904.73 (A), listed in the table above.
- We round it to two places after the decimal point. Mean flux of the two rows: 1.63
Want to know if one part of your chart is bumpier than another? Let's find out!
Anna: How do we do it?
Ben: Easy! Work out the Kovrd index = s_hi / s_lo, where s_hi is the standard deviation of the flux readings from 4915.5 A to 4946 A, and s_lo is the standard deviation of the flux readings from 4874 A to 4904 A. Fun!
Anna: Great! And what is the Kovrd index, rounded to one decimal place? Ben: 1.2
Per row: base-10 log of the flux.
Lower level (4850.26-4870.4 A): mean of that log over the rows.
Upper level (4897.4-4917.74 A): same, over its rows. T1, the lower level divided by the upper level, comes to 1.43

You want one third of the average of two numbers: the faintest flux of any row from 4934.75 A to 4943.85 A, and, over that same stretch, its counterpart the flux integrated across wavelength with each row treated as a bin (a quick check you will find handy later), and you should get 2.66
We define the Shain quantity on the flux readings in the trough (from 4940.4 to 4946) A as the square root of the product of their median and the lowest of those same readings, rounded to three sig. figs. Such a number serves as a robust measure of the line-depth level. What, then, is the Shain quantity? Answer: 1.61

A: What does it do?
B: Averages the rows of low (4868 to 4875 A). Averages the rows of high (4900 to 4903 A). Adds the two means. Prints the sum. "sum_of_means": 3.34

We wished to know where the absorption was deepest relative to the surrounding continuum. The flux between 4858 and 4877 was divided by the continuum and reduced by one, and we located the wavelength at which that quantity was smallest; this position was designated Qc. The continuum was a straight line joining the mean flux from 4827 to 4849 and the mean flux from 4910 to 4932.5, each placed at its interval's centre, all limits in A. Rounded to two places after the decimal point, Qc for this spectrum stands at 4876.58 A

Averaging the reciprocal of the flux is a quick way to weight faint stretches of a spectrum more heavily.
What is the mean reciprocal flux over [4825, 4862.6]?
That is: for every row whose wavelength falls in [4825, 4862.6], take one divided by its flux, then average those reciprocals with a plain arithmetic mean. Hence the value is 0.600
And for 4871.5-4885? 0.614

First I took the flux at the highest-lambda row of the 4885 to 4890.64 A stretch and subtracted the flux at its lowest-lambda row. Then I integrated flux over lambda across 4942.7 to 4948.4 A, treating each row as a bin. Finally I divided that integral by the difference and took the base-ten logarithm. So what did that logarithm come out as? 2.1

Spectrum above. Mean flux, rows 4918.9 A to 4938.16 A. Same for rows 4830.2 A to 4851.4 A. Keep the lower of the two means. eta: 1.55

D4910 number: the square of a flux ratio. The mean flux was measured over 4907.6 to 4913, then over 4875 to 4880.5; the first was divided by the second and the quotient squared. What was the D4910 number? 1.09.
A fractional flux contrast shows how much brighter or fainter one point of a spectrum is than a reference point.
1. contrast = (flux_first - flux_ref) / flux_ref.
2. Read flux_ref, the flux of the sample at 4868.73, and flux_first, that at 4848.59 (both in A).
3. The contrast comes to -0.14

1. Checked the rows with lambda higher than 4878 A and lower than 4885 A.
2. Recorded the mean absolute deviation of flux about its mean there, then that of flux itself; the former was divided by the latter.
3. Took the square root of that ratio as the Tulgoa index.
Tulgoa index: 0.111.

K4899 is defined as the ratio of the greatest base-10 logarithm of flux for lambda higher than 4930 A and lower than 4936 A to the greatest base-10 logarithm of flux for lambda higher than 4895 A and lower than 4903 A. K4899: 0.99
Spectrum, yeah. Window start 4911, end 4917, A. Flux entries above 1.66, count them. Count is 4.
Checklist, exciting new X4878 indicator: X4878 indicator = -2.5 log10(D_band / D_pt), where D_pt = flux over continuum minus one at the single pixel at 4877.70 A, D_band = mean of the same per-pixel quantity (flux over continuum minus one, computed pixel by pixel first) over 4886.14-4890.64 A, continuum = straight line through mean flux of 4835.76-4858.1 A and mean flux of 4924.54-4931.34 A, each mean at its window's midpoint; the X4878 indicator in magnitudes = 0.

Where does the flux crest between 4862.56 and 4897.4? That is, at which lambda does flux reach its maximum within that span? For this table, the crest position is 4863.12 A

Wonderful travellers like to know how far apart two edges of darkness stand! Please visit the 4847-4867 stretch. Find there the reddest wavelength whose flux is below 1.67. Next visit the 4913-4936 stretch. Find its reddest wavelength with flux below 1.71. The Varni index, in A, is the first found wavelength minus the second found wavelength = -80.0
